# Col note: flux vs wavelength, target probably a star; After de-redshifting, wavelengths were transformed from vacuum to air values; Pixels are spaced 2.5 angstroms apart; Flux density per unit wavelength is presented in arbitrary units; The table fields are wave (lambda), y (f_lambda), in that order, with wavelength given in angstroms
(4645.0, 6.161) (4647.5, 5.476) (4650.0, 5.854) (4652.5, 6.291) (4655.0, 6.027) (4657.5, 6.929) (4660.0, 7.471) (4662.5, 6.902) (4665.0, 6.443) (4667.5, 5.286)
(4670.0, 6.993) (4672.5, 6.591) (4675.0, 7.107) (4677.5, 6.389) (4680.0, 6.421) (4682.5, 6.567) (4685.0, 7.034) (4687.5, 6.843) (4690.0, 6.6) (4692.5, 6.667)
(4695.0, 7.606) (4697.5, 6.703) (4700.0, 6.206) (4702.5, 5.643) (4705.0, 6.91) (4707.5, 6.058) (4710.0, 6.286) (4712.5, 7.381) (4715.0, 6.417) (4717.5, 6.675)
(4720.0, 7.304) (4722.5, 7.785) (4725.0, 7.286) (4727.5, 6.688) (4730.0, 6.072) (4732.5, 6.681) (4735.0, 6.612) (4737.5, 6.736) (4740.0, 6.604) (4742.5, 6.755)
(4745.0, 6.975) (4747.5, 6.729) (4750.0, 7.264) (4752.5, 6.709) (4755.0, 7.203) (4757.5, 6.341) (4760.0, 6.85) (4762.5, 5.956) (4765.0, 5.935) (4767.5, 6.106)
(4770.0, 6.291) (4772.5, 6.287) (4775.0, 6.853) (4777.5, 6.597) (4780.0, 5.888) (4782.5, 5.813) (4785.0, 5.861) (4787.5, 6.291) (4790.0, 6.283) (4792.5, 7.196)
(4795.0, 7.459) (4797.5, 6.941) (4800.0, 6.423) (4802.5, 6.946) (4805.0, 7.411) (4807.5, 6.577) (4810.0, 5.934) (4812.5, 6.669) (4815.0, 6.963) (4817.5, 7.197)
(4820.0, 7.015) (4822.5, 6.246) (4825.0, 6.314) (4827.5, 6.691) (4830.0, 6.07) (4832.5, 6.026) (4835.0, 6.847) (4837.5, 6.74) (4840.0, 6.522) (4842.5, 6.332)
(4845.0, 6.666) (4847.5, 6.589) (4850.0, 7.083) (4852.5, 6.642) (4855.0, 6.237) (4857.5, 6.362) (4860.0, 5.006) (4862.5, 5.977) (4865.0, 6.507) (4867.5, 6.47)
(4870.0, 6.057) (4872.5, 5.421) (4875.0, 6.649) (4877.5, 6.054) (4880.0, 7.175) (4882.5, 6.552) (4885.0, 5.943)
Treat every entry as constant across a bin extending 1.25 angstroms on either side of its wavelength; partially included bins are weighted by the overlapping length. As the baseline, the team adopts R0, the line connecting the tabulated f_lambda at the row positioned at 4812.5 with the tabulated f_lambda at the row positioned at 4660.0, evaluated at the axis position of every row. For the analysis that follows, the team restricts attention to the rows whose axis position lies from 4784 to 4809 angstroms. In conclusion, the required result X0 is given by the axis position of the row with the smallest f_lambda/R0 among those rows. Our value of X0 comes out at 4785.0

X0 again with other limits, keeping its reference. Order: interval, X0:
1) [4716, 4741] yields 4730.0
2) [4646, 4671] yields 4667.5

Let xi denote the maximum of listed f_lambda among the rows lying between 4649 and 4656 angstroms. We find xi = 6.291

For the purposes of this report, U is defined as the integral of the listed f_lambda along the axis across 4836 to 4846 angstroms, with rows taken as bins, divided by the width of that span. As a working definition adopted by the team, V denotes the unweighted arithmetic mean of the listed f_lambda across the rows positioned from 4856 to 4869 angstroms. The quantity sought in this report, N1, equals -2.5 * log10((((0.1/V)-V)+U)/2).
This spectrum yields 1.5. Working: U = 6.57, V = 6.1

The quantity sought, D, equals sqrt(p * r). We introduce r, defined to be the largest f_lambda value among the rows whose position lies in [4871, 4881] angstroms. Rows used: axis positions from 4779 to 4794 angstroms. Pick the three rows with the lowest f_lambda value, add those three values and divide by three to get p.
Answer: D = 6.48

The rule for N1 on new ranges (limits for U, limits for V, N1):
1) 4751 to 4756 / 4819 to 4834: 1.3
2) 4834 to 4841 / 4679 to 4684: 2.4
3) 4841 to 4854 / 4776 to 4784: 1.4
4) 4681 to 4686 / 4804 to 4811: 2.9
